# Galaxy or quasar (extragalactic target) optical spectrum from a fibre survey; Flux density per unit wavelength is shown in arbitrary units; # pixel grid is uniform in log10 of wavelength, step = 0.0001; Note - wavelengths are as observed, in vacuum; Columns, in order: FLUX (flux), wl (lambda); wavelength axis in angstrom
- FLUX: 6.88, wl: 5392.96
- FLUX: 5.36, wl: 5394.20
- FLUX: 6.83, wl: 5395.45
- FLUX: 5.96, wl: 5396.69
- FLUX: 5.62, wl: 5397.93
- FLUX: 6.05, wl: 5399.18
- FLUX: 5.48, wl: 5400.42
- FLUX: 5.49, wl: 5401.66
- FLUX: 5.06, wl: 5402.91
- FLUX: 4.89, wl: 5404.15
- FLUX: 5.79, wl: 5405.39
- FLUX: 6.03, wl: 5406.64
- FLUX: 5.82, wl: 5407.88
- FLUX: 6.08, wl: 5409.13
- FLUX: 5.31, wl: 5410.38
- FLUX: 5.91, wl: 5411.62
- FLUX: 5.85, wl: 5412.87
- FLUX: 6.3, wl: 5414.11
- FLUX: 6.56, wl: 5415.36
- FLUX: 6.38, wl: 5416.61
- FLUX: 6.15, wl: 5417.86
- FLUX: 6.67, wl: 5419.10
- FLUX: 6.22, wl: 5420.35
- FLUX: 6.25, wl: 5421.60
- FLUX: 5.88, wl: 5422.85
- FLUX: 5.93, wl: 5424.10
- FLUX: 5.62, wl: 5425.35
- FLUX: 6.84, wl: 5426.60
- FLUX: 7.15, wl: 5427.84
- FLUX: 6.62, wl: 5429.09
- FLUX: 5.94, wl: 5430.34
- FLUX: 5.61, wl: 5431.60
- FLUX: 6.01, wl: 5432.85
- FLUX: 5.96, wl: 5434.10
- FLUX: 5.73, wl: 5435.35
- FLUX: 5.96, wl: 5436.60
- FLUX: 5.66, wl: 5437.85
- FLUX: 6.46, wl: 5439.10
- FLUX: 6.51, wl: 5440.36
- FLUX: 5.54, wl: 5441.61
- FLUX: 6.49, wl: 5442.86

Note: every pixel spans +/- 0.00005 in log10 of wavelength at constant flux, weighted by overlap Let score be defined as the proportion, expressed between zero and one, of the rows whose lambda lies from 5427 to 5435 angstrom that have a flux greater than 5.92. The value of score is 0.8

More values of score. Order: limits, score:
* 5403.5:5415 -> 0.3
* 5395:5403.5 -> 0.4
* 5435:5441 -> 0.6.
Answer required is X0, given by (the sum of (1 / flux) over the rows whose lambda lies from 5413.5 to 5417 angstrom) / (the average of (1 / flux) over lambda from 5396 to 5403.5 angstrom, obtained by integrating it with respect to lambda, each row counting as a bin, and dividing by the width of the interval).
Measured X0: 2.6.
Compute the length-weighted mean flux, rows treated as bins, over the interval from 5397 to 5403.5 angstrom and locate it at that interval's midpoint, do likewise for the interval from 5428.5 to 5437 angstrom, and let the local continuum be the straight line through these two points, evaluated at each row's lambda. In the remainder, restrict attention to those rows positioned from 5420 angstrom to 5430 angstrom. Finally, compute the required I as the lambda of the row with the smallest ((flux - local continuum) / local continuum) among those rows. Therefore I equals 5425.35 angstrom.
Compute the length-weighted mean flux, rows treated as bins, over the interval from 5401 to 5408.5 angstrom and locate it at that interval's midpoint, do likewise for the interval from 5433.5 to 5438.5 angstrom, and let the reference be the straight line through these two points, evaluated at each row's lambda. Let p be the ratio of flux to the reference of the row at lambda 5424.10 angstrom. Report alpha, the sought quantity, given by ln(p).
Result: 0.04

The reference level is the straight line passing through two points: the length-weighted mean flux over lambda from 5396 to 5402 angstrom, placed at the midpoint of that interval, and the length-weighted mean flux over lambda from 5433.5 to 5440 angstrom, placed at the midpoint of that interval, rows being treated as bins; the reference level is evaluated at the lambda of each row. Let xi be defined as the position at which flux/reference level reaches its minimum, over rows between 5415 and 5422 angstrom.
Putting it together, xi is 5417.86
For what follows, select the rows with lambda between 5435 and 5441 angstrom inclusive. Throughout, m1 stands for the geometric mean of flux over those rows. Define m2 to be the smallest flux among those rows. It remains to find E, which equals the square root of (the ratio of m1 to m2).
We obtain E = 1.03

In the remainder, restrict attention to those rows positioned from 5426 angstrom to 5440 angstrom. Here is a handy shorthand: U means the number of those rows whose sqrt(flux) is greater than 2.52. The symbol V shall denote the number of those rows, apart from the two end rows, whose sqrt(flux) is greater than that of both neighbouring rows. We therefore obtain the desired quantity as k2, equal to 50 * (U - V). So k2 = 50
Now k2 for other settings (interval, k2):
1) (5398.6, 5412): -150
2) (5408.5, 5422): 0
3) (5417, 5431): 0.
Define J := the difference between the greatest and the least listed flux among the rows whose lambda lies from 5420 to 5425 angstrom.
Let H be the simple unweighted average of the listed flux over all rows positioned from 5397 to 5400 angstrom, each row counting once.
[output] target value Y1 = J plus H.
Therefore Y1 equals 6.2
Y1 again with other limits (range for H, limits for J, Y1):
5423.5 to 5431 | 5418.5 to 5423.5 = 7.1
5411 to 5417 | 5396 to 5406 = 7.4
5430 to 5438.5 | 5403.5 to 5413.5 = 7.0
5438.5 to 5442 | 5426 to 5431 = 7.4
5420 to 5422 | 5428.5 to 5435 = 7.2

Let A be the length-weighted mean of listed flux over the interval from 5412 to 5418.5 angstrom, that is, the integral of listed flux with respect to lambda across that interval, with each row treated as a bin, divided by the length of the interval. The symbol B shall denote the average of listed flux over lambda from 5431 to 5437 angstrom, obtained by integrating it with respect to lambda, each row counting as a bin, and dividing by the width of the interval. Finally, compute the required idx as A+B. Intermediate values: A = 6.24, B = 5.86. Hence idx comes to 12.09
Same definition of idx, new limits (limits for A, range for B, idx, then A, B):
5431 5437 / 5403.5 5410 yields 11.56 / 5.86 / 5.70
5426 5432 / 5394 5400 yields 12.45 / 6.46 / 5.98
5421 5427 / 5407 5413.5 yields 11.88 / 6.07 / 5.81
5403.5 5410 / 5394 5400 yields 11.69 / 5.70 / 5.98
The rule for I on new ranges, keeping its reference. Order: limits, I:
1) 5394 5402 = 5394.20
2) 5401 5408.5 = 5404.15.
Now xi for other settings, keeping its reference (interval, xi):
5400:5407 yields 5404.15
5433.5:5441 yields 5437.85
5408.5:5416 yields 5410.38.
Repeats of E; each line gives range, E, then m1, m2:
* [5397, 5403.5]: 1.05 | 5.53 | 5.06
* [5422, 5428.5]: 1.06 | 6.26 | 5.62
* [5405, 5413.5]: 1.05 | 5.82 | 5.31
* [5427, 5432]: 1.06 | 6.30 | 5.61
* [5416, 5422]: 1.01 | 6.33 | 6.15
